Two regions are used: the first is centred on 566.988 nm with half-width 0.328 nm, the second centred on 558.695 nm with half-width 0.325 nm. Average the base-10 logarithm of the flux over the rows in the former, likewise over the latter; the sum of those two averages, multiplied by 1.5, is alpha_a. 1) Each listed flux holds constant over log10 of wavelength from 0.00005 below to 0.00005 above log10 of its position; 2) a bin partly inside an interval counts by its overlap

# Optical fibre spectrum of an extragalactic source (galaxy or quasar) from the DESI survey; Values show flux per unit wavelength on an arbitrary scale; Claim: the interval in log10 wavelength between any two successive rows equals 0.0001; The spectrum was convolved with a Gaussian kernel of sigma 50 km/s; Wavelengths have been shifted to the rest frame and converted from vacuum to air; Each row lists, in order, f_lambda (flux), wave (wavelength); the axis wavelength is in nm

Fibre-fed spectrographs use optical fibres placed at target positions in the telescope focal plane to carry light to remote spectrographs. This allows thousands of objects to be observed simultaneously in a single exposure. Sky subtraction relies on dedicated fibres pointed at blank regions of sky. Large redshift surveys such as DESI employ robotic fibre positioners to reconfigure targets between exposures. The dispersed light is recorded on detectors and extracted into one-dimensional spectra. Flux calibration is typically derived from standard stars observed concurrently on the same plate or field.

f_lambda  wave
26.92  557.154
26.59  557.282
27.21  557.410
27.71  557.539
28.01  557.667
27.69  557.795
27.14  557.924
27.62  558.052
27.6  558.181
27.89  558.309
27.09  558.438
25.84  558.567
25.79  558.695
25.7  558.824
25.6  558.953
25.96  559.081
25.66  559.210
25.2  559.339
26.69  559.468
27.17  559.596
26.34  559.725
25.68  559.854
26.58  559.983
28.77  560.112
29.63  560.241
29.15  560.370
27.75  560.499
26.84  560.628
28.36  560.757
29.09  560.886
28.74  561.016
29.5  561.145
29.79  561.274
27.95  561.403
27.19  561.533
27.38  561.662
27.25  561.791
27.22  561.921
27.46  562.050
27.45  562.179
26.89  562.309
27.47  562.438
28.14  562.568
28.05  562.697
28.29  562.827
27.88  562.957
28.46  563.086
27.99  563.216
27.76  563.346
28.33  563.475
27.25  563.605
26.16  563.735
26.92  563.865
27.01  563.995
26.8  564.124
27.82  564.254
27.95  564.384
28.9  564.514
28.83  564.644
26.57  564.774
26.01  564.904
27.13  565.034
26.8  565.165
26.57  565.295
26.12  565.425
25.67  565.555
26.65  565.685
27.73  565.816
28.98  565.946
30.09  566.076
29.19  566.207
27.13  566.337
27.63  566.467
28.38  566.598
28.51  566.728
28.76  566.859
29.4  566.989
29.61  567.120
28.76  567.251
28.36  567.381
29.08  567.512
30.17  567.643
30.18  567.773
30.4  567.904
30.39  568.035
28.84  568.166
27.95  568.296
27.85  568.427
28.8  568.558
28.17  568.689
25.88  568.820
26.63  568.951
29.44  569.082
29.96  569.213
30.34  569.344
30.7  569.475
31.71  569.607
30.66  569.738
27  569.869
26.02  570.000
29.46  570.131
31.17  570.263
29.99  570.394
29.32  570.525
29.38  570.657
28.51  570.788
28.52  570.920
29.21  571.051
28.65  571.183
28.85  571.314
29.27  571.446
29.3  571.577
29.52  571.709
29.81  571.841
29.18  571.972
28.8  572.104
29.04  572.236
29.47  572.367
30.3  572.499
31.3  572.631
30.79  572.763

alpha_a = 4.32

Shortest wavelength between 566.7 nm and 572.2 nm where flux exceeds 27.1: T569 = 566.728 nm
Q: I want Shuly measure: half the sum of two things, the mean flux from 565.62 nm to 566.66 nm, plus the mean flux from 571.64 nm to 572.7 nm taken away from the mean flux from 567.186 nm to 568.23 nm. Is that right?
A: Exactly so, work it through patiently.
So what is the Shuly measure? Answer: 14.0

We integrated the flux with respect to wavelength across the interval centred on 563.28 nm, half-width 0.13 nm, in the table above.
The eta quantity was 7.23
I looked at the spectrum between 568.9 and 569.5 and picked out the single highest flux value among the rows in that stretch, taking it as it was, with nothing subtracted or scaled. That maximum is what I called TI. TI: 30.7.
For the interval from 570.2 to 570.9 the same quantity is 31.17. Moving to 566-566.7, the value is 30.09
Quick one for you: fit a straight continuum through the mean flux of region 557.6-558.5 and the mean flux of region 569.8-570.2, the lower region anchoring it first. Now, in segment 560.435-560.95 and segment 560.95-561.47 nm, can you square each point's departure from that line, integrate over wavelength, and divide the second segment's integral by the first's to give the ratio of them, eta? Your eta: 3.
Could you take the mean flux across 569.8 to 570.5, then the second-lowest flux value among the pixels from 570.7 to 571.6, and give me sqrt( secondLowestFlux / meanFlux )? 1.00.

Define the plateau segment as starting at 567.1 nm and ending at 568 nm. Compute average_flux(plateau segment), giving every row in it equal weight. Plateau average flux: 29.5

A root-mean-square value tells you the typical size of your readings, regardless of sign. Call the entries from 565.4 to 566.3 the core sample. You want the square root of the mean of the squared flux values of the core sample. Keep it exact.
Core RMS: 27.8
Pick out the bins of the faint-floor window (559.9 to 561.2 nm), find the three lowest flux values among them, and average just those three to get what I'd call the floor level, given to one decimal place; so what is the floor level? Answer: 27.1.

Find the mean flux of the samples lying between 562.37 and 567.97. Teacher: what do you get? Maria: 28.0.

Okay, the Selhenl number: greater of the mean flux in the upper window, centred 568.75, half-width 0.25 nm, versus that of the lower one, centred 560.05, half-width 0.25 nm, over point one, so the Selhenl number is 277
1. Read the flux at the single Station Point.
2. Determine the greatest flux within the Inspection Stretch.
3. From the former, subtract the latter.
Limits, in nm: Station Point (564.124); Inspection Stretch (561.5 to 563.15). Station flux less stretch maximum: -1.7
